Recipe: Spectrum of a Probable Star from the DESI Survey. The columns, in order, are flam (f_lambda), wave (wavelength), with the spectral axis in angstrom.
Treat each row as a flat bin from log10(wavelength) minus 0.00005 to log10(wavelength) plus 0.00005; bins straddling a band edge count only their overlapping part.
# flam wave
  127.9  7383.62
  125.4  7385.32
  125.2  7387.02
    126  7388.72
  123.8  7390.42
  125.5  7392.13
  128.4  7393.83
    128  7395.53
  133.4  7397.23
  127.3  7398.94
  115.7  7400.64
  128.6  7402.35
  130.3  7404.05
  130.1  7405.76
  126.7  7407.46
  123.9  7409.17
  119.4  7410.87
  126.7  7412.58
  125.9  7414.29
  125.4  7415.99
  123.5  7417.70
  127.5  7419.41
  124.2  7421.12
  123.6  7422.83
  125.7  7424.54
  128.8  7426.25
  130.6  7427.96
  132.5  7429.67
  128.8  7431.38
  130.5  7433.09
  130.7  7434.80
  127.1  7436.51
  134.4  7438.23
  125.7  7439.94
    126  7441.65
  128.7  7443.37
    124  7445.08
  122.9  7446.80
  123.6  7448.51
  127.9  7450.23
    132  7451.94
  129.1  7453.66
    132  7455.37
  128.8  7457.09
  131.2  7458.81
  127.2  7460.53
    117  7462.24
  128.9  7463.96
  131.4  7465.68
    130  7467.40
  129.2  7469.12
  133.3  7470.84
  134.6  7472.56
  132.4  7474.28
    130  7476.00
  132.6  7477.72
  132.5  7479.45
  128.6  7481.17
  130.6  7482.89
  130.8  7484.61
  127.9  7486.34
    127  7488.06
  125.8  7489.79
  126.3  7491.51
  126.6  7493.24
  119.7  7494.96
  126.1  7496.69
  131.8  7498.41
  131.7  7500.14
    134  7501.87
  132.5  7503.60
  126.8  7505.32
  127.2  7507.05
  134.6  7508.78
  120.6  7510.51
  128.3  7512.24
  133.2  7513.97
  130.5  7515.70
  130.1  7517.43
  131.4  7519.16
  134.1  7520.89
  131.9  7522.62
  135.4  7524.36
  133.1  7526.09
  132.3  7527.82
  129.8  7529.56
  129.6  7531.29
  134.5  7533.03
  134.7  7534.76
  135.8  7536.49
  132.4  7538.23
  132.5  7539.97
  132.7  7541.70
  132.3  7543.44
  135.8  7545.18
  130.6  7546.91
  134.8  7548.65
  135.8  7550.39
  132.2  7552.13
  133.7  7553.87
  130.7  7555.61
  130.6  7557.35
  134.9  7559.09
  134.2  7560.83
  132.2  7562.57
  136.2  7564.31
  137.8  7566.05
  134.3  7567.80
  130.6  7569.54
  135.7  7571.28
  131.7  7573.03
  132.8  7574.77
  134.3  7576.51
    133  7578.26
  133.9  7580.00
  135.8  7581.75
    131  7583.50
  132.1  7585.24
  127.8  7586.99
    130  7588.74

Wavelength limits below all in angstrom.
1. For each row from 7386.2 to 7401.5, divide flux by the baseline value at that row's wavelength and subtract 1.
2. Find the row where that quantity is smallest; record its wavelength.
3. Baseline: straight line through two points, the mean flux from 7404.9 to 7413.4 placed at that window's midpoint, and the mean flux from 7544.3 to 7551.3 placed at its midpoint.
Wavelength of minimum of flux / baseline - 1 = 7400.64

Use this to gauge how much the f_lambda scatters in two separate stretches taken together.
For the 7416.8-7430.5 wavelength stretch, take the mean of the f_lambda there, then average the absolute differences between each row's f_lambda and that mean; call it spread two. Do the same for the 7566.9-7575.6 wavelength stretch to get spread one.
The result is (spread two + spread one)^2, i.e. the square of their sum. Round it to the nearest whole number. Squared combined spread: 19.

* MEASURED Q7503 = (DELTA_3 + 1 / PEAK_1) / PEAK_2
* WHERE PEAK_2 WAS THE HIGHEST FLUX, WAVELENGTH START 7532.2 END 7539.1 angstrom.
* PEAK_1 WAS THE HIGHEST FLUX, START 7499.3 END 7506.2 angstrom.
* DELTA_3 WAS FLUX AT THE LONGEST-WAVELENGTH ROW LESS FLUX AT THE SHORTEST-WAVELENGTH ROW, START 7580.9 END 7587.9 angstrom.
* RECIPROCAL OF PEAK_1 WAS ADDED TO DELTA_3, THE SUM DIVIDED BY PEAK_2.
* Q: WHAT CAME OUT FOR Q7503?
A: -0.06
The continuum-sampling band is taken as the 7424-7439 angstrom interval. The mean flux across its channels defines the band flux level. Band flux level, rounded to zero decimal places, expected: 130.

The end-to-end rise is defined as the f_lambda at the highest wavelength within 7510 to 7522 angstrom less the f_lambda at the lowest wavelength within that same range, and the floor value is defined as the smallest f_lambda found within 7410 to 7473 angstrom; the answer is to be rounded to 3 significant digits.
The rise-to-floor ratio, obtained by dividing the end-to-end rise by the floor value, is 0.115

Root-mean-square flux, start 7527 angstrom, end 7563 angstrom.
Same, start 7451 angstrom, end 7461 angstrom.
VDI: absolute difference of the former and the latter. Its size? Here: 2.9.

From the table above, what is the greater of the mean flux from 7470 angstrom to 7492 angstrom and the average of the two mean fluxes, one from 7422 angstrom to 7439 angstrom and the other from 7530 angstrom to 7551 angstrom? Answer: 131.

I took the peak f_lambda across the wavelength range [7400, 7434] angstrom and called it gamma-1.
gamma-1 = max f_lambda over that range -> 132.5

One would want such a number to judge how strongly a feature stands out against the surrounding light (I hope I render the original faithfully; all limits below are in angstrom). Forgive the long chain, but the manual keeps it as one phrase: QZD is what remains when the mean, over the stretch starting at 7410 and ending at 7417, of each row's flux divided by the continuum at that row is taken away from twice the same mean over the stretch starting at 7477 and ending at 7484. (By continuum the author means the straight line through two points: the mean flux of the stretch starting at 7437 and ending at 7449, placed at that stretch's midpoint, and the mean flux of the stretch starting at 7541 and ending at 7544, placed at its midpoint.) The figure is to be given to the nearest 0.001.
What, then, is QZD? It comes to 1.039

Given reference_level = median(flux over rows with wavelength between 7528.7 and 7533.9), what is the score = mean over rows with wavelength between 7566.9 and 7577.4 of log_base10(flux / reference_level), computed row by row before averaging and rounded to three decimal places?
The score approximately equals 0.011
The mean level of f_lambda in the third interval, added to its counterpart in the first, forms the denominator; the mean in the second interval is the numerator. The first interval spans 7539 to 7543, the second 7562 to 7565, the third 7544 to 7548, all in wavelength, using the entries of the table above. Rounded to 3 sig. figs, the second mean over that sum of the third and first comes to 0.505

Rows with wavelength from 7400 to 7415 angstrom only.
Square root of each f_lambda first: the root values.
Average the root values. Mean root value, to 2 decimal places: 11.19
